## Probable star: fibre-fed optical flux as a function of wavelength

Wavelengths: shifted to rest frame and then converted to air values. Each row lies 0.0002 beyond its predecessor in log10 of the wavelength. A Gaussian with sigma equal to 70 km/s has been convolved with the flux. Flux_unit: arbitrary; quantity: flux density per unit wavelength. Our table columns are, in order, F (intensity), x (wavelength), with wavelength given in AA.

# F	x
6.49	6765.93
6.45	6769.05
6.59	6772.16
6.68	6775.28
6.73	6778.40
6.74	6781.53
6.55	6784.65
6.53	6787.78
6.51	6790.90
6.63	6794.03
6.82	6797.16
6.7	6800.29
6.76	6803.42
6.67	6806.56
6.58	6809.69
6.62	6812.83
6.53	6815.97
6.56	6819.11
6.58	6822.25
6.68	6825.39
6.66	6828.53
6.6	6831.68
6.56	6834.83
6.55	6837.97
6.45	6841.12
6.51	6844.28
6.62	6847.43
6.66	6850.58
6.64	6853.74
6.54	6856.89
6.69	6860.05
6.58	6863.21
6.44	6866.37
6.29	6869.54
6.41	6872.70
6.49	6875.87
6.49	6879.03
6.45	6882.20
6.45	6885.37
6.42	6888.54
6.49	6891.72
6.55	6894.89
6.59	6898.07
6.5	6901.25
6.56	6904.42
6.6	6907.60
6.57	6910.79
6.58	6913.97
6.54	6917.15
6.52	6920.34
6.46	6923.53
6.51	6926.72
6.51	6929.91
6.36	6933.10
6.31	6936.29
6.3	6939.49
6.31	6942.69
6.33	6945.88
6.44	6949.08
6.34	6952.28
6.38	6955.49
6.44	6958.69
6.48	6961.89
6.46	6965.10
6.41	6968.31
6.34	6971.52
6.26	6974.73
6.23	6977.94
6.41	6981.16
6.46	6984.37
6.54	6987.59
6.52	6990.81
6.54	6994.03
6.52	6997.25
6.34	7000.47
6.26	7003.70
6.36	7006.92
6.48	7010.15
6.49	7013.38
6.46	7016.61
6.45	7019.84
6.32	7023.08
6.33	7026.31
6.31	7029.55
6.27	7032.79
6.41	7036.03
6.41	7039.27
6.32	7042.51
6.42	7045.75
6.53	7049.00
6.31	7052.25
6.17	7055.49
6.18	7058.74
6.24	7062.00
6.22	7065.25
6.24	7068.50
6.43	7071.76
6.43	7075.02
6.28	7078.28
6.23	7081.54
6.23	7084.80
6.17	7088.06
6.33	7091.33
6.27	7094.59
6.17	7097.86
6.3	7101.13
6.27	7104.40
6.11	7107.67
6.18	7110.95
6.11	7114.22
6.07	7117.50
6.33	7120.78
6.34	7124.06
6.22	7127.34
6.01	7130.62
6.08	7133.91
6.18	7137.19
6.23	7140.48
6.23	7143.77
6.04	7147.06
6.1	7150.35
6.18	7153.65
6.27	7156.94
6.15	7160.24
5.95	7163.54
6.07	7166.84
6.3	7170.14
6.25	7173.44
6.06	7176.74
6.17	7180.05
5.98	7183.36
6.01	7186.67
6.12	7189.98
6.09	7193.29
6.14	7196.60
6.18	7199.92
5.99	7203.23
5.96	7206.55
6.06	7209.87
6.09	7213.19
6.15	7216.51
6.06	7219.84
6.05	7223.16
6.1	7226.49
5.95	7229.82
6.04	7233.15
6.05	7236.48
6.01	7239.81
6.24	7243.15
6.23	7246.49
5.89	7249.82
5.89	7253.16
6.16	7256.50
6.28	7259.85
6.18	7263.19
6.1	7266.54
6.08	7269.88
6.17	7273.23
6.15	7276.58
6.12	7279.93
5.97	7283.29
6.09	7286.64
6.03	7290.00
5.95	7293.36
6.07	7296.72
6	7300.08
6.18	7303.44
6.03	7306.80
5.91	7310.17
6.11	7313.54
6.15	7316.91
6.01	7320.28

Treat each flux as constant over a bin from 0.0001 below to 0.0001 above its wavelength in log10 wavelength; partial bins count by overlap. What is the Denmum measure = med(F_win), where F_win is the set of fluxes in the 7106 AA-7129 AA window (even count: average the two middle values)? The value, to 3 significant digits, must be 6.18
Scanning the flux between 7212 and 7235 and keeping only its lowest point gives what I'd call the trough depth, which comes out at 5.95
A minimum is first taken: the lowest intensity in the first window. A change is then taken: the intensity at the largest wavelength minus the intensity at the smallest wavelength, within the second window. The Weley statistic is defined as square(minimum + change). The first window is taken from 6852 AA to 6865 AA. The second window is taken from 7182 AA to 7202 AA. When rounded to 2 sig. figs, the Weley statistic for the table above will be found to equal 45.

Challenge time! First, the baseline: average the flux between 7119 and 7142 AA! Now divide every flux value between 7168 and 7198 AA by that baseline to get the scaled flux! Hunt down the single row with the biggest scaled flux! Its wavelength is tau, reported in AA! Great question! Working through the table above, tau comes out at 7170.14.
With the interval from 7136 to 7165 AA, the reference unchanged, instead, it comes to 7156.94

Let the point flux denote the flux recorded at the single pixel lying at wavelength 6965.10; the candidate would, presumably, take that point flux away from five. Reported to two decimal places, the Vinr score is -1.46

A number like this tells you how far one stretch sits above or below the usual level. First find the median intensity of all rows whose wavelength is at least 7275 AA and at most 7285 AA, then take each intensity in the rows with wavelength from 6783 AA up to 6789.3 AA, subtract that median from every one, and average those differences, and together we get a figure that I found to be 0.4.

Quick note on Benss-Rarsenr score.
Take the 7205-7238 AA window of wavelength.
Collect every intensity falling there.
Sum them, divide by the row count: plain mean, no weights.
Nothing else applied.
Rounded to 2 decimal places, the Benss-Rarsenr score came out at 6.05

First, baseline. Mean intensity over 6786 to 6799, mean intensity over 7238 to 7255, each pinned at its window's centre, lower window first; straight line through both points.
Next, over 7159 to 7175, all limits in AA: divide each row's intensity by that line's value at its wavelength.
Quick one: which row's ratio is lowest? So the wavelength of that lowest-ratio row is 7163.54 AA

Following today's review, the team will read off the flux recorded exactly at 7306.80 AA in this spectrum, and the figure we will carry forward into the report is 6.03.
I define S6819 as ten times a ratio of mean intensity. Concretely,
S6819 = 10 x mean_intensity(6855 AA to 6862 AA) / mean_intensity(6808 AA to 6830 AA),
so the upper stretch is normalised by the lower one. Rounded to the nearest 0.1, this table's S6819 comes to 10.0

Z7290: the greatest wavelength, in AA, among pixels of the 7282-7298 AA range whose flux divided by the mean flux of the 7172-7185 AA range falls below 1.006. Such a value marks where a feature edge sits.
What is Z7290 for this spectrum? 7296.72 AA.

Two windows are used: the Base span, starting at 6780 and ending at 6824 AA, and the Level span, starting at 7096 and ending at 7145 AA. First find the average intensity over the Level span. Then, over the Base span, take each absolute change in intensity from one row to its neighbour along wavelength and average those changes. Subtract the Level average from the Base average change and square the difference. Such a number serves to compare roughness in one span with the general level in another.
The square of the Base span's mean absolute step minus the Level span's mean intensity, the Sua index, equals 37.3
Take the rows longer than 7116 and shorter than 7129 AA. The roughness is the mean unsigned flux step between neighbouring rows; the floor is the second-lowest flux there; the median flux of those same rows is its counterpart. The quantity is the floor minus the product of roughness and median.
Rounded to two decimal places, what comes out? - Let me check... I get 5.40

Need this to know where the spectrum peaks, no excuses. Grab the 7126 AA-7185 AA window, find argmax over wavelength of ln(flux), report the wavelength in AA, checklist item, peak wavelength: 7170.14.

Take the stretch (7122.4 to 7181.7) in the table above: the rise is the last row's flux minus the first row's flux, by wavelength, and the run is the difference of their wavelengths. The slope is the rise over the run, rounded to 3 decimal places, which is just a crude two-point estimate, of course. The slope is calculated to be -0.003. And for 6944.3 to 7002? 0.000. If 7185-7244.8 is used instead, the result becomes 0.004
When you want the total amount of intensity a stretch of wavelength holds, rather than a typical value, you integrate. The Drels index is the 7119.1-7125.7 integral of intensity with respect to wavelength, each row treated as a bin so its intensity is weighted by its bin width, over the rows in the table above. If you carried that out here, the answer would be 42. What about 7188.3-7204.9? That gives 101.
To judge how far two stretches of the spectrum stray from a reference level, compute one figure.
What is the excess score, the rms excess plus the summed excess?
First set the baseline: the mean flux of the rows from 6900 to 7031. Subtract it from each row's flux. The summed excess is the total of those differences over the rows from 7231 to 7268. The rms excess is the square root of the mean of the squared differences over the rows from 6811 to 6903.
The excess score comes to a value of -3.5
